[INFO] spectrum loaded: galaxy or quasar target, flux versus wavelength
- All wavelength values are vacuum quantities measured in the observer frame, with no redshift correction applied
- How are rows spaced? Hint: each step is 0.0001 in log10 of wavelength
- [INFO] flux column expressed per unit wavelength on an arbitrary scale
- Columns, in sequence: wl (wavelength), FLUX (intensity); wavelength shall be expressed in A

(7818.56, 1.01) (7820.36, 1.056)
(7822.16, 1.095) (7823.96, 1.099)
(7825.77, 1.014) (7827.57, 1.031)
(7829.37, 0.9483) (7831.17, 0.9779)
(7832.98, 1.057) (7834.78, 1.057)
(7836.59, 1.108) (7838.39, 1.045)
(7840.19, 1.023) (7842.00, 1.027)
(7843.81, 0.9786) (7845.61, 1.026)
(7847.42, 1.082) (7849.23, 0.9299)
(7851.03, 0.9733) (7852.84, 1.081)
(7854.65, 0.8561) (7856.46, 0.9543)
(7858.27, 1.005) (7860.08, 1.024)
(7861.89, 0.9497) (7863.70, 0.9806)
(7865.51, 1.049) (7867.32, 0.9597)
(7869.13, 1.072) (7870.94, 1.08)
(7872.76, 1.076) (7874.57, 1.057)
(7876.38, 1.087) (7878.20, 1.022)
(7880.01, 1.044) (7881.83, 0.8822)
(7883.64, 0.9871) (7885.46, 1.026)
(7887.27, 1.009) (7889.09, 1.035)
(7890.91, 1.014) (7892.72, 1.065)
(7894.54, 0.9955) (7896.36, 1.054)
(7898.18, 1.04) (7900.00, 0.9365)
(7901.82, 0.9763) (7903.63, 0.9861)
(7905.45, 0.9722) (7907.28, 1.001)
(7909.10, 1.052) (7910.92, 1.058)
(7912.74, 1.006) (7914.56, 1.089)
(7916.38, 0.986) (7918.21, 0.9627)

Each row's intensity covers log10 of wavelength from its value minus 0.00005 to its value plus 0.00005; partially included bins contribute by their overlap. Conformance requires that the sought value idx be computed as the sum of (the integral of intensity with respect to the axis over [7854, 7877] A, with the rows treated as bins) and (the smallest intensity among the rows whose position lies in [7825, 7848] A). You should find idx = 24.2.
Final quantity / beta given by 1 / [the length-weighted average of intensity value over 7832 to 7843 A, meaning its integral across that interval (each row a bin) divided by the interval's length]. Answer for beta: 0.95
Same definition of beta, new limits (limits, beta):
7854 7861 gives 1.04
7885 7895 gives 0.97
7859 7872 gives 0.98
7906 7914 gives 0.97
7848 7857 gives 1.04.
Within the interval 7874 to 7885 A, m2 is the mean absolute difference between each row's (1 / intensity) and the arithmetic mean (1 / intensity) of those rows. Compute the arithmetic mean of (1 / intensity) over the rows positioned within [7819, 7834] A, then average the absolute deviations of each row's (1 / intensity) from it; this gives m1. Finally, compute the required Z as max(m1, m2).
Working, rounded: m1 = 0.0396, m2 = 0.055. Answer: 0.055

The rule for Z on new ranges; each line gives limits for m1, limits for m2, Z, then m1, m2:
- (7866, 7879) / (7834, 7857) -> 0.057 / 0.0324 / 0.057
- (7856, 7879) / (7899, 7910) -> 0.041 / 0.0408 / 0.026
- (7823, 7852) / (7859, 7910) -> 0.039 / 0.0390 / 0.039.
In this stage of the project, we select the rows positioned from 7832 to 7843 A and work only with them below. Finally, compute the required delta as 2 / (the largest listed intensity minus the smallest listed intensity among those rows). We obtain 24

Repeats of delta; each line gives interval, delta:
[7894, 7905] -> 17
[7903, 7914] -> 23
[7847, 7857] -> 9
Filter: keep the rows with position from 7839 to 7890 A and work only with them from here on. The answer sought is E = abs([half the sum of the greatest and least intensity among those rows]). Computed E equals 0.97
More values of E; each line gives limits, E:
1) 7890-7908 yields 1.00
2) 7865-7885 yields 0.98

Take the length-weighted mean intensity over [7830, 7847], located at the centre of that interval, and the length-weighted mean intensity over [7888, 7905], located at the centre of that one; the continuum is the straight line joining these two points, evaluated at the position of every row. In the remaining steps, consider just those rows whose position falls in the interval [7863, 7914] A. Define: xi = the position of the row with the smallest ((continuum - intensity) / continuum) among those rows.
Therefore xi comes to 7876.38 A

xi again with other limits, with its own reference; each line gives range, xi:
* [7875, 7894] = 7876.38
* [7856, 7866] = 7865.51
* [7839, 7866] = 7852.84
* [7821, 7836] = 7823.96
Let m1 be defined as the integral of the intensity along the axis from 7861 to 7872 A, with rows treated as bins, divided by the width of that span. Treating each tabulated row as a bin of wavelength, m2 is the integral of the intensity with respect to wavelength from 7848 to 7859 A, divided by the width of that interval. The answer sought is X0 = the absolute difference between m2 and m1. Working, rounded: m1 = 1.02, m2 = 0.97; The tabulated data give 0.05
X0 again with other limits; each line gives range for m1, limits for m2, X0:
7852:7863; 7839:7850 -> 0.04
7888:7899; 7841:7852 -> 0.03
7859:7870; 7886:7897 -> 0.02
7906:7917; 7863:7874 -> 0.01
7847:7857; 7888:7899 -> 0.06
